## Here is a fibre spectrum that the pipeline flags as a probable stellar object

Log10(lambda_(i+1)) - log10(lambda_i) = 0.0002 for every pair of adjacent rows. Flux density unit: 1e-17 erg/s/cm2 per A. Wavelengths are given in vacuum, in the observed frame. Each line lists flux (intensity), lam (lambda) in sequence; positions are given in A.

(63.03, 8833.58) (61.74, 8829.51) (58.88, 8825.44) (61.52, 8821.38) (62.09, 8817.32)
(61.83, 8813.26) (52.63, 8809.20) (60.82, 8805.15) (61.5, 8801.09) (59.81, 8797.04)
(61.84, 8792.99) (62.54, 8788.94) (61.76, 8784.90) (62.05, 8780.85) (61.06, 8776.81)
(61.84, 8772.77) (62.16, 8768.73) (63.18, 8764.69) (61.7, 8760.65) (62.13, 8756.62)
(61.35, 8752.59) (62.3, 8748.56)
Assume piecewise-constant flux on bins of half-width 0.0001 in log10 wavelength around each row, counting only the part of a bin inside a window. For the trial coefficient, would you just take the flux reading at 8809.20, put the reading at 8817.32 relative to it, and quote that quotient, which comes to 1.18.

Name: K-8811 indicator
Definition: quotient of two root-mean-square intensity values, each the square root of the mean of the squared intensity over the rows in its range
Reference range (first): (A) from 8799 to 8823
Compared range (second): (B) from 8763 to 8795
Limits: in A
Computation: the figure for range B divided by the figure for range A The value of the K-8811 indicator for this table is 1.03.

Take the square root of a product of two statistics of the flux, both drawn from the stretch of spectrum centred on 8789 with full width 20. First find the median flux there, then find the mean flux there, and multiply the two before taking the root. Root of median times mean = 61.7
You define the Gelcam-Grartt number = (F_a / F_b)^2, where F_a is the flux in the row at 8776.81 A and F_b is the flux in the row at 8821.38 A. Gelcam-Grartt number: 0.99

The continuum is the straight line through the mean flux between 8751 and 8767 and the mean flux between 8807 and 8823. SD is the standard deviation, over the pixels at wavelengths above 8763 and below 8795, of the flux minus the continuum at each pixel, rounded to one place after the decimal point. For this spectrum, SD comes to 0.6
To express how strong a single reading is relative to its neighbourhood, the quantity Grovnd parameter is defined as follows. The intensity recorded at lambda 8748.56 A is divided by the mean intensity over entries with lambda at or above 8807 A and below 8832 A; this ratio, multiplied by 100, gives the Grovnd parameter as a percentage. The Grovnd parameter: 104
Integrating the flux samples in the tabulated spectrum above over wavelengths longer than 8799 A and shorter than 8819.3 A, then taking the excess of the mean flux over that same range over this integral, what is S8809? -1153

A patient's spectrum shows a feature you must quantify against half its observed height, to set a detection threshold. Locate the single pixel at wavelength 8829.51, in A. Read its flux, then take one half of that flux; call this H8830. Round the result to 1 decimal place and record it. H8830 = 30.9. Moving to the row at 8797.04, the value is 29.9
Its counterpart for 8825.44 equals 29.4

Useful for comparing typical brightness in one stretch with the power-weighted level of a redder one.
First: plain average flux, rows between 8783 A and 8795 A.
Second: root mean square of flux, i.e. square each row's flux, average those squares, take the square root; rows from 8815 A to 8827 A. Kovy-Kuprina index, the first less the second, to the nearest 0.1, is 1.2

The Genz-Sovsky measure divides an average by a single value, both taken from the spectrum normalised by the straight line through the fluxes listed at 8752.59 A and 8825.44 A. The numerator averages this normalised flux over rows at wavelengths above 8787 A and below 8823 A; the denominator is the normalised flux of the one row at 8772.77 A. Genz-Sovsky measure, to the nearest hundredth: 1.00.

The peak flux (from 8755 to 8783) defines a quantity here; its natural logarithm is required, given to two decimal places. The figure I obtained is 4.15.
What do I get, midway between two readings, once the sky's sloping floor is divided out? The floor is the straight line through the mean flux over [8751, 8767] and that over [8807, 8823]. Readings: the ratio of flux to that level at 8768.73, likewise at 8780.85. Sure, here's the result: 1.01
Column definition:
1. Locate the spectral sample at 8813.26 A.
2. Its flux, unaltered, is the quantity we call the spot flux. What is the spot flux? 61.83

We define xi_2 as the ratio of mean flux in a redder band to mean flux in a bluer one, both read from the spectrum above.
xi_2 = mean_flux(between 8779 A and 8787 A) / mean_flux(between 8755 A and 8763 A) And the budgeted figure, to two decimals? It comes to 1.00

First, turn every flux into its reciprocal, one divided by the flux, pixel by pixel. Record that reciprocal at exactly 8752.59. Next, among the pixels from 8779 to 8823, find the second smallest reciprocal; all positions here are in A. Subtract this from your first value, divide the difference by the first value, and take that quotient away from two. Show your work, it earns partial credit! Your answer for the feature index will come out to 1.99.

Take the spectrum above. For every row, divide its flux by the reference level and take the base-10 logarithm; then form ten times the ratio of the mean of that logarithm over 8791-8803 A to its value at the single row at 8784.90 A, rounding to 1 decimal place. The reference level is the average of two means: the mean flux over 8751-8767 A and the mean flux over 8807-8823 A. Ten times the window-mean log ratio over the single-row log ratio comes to 2.5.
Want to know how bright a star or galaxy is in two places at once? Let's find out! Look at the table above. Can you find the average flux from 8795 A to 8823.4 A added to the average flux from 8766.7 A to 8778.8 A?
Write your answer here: 122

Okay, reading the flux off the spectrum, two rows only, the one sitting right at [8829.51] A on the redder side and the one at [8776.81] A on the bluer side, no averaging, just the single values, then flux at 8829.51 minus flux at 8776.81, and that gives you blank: 0.7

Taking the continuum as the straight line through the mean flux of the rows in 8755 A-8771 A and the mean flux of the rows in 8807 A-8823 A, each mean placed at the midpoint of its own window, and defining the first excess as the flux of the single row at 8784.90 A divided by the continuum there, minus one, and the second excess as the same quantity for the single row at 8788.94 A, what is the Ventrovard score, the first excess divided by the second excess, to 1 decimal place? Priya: 0.4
